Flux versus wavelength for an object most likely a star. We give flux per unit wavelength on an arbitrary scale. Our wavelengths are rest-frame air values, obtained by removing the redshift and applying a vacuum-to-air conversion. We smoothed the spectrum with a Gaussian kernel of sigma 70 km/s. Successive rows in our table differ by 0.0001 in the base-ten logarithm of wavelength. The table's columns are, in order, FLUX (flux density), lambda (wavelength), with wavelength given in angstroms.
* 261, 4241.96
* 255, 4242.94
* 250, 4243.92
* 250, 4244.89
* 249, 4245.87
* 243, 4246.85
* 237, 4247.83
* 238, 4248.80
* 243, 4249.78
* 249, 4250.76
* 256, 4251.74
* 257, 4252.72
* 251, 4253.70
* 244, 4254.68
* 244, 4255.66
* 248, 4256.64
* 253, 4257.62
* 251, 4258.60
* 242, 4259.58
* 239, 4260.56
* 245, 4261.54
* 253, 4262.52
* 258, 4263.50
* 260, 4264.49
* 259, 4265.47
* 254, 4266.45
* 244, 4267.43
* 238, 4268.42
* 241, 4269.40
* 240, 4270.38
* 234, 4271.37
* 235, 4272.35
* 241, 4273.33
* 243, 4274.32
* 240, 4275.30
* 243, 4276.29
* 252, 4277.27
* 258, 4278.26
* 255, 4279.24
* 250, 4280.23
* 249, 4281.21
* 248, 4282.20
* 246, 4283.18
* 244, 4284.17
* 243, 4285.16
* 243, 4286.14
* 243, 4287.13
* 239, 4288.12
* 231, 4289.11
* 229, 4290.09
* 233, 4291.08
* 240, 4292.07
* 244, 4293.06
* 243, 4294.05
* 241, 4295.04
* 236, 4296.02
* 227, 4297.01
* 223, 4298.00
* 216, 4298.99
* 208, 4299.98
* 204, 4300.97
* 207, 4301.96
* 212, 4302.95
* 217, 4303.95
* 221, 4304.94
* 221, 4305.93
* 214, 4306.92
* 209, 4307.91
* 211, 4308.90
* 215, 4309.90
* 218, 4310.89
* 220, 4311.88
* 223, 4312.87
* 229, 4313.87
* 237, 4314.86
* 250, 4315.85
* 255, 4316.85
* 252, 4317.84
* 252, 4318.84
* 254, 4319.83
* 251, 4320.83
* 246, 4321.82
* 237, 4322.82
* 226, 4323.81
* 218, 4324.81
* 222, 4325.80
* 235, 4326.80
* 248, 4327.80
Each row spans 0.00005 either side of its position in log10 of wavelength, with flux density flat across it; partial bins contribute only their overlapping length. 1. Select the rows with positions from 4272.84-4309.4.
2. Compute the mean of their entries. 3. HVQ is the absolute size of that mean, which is 233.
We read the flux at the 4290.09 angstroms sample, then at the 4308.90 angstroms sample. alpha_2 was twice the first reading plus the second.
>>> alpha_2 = 669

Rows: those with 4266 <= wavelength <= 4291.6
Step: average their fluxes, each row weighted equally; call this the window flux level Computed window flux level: 243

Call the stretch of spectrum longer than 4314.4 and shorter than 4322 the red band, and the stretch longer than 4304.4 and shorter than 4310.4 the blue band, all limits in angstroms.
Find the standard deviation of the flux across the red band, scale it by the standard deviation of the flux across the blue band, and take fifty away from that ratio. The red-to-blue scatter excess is -48.8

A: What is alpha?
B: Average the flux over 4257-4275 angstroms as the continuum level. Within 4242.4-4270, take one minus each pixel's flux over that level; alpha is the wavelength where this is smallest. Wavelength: 4264.49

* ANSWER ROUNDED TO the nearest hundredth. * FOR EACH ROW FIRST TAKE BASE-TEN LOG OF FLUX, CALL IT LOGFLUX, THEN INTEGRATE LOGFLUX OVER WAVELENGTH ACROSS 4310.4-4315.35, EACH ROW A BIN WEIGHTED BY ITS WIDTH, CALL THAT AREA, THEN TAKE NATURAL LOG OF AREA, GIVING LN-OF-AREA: 2.46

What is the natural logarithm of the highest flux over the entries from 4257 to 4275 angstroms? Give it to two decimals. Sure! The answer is 5.56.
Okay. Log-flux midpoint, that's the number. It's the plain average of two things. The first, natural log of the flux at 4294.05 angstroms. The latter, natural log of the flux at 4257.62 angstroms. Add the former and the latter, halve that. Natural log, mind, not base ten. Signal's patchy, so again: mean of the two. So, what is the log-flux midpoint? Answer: 5.51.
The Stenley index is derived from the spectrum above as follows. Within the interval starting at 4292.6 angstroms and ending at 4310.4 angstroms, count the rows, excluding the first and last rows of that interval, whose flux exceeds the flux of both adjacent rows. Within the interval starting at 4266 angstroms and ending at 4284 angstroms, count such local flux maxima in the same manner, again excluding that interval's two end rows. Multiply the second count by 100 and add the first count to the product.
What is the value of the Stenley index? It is 300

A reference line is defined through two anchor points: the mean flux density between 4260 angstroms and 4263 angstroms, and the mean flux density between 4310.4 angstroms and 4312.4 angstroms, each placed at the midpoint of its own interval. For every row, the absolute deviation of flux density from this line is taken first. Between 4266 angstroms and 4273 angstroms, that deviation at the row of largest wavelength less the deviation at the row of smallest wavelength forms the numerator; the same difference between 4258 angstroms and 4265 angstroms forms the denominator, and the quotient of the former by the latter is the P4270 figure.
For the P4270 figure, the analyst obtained -0.5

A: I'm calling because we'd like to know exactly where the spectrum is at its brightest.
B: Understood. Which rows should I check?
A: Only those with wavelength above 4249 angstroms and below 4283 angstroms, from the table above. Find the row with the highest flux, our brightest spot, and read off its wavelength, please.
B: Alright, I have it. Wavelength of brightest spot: 4264.49 angstroms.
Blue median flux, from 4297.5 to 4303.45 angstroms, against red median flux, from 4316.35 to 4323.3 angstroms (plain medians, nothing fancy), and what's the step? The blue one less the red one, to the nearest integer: -42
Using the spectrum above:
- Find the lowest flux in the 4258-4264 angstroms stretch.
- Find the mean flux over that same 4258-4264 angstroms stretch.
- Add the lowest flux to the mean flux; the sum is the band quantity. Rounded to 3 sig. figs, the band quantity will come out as 487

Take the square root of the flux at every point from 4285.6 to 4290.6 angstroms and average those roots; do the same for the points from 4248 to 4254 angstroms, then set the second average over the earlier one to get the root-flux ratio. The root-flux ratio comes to 1.02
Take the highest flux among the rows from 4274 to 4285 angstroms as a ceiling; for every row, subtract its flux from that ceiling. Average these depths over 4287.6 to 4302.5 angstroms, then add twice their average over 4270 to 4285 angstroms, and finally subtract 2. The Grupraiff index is 54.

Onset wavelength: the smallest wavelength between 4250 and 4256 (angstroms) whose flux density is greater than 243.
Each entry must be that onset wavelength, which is 4250.76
